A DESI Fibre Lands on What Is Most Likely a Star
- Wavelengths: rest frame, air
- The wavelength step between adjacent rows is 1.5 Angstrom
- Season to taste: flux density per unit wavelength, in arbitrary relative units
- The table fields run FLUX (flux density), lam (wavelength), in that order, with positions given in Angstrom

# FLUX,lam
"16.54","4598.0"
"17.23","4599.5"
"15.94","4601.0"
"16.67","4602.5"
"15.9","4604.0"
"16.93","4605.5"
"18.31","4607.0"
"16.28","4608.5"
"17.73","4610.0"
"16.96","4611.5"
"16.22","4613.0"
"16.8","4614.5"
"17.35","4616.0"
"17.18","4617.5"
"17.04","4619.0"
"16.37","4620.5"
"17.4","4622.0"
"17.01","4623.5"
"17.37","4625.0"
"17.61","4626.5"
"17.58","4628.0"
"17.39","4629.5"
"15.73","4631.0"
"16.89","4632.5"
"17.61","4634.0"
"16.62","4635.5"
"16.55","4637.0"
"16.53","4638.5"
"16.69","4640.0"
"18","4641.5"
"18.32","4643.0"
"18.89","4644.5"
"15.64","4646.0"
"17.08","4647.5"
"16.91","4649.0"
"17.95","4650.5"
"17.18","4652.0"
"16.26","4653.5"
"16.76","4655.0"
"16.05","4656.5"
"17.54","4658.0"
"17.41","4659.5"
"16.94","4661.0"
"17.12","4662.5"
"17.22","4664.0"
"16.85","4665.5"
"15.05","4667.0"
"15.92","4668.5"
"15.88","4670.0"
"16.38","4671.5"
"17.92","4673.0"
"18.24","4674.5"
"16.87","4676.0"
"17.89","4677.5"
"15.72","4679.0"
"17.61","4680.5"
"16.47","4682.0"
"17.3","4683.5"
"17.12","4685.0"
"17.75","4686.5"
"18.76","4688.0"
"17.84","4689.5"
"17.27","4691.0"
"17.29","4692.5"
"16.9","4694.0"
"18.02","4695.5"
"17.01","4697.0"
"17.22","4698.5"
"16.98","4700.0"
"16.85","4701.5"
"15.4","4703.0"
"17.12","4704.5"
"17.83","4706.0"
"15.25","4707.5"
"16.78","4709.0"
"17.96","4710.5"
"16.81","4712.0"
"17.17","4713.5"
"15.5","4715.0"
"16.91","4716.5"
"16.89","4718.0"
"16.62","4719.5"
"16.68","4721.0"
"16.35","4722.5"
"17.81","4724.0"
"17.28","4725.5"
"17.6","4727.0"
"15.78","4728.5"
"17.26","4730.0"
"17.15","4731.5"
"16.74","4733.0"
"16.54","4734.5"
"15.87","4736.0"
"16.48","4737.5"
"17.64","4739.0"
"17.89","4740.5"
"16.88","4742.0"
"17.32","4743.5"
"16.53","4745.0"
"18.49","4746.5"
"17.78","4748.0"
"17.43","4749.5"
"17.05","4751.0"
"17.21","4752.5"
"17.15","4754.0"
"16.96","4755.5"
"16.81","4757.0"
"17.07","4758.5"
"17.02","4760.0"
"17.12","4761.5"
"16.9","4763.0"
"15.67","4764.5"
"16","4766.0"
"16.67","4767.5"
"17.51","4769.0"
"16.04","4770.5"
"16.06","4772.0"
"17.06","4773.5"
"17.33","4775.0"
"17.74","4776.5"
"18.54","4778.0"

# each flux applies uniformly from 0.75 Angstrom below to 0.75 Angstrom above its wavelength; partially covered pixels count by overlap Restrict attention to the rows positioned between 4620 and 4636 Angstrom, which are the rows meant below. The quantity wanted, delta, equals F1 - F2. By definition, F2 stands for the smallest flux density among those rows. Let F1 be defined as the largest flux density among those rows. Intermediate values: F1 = 17.61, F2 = 15.73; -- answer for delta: 1.88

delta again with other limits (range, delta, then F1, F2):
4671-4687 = 2.52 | 18.24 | 15.72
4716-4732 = 2.03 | 17.81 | 15.78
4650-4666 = 1.90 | 17.95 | 16.05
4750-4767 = 1.54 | 17.21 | 15.67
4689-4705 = 2.62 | 18.02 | 15.4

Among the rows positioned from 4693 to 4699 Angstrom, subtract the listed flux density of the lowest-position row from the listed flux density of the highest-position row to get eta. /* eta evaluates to 0.3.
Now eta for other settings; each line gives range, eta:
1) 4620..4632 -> -0.6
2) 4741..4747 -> 1.6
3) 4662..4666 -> -0.3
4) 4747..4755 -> -0.6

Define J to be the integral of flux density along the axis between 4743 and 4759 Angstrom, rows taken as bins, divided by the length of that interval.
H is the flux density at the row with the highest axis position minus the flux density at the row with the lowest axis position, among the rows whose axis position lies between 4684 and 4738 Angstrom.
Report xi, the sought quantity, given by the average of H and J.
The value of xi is 8.31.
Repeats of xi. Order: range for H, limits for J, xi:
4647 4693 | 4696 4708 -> 8.49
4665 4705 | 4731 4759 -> 8.69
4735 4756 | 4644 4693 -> 9.07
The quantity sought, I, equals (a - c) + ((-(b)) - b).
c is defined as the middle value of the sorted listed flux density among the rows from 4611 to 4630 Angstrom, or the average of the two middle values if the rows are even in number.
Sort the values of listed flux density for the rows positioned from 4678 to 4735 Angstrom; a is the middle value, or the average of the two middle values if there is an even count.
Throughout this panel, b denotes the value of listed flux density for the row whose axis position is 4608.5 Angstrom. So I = -32.7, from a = 17.1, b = 16.28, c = 17.2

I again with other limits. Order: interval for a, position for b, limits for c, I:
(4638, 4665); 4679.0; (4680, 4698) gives -31.6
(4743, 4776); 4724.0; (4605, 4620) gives -35.6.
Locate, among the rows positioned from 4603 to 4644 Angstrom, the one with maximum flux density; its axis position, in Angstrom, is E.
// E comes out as 4643.0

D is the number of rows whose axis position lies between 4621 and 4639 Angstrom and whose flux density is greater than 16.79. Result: 8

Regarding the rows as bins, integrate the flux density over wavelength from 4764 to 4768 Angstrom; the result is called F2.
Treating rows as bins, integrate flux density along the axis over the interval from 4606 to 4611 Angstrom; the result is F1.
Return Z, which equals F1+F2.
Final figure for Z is 151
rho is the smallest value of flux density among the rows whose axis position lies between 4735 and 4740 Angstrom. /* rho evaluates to 15.87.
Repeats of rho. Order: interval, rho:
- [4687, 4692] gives 17.27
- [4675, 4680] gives 15.72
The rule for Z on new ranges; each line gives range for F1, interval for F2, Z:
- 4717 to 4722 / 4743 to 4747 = 153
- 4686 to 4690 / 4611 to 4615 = 139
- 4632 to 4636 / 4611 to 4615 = 135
